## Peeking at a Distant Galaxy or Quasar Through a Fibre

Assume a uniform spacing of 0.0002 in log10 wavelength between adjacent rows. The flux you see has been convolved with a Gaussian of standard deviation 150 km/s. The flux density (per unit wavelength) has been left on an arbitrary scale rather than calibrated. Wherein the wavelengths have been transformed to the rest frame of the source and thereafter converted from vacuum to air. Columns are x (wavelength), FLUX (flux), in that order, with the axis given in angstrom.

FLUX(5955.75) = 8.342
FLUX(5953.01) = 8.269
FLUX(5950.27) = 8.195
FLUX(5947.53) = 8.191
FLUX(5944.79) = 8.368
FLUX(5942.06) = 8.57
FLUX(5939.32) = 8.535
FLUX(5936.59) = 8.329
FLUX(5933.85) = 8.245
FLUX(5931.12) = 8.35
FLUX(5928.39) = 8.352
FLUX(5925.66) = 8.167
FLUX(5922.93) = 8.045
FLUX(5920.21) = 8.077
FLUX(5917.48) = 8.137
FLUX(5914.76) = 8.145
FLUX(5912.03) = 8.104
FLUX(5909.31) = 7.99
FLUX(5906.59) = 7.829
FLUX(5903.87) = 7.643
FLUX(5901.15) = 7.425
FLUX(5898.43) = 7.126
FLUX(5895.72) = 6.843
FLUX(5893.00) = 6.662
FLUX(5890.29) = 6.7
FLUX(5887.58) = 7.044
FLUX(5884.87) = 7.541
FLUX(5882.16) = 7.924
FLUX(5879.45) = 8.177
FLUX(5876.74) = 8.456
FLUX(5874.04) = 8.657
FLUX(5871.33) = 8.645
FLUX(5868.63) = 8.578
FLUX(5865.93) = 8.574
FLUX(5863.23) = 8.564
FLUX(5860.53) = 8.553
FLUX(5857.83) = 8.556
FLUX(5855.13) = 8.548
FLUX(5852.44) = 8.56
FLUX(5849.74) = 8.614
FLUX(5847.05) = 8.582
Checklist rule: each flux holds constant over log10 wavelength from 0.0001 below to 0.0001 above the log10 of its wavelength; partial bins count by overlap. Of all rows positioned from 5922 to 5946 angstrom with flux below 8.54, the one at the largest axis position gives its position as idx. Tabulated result 5944.79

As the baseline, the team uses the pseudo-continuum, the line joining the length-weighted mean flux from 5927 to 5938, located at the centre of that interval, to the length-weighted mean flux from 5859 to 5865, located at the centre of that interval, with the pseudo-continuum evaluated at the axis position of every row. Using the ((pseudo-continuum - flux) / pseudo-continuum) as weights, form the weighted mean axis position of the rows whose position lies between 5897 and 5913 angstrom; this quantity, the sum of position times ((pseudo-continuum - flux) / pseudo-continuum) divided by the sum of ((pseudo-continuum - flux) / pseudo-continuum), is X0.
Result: 5903.0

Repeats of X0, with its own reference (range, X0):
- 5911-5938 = 5918.7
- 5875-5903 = 5891.9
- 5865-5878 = 5870.7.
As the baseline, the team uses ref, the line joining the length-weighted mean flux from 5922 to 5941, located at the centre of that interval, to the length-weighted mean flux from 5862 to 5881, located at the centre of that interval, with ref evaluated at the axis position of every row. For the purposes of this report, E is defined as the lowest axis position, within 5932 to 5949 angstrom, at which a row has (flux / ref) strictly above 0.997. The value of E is 5936.59 angstrom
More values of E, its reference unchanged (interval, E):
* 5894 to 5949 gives 5928.39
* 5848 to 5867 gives 5849.74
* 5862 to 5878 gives 5863.23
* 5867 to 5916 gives 5868.63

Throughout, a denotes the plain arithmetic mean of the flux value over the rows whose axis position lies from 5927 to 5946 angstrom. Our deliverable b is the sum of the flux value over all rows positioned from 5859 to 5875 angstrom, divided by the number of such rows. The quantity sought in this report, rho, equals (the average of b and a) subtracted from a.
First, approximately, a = 8.39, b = 8.6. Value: -0.10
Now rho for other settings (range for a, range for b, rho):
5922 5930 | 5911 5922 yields 0.04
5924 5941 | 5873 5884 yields 0.01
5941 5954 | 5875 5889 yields 0.25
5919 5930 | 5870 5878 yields -0.21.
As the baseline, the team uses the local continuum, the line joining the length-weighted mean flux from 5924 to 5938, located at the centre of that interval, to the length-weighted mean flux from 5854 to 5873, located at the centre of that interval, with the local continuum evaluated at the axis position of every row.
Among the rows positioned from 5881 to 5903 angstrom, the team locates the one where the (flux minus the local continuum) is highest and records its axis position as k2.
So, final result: 5882.16 angstrom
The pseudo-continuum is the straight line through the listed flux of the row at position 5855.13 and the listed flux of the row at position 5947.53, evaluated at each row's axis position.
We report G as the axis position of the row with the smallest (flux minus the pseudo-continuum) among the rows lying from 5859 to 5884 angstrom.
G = 5882.16 angstrom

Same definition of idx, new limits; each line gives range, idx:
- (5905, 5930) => 5928.39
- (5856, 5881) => 5879.45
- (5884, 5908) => 5906.59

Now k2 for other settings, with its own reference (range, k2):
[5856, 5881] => 5874.04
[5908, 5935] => 5931.12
